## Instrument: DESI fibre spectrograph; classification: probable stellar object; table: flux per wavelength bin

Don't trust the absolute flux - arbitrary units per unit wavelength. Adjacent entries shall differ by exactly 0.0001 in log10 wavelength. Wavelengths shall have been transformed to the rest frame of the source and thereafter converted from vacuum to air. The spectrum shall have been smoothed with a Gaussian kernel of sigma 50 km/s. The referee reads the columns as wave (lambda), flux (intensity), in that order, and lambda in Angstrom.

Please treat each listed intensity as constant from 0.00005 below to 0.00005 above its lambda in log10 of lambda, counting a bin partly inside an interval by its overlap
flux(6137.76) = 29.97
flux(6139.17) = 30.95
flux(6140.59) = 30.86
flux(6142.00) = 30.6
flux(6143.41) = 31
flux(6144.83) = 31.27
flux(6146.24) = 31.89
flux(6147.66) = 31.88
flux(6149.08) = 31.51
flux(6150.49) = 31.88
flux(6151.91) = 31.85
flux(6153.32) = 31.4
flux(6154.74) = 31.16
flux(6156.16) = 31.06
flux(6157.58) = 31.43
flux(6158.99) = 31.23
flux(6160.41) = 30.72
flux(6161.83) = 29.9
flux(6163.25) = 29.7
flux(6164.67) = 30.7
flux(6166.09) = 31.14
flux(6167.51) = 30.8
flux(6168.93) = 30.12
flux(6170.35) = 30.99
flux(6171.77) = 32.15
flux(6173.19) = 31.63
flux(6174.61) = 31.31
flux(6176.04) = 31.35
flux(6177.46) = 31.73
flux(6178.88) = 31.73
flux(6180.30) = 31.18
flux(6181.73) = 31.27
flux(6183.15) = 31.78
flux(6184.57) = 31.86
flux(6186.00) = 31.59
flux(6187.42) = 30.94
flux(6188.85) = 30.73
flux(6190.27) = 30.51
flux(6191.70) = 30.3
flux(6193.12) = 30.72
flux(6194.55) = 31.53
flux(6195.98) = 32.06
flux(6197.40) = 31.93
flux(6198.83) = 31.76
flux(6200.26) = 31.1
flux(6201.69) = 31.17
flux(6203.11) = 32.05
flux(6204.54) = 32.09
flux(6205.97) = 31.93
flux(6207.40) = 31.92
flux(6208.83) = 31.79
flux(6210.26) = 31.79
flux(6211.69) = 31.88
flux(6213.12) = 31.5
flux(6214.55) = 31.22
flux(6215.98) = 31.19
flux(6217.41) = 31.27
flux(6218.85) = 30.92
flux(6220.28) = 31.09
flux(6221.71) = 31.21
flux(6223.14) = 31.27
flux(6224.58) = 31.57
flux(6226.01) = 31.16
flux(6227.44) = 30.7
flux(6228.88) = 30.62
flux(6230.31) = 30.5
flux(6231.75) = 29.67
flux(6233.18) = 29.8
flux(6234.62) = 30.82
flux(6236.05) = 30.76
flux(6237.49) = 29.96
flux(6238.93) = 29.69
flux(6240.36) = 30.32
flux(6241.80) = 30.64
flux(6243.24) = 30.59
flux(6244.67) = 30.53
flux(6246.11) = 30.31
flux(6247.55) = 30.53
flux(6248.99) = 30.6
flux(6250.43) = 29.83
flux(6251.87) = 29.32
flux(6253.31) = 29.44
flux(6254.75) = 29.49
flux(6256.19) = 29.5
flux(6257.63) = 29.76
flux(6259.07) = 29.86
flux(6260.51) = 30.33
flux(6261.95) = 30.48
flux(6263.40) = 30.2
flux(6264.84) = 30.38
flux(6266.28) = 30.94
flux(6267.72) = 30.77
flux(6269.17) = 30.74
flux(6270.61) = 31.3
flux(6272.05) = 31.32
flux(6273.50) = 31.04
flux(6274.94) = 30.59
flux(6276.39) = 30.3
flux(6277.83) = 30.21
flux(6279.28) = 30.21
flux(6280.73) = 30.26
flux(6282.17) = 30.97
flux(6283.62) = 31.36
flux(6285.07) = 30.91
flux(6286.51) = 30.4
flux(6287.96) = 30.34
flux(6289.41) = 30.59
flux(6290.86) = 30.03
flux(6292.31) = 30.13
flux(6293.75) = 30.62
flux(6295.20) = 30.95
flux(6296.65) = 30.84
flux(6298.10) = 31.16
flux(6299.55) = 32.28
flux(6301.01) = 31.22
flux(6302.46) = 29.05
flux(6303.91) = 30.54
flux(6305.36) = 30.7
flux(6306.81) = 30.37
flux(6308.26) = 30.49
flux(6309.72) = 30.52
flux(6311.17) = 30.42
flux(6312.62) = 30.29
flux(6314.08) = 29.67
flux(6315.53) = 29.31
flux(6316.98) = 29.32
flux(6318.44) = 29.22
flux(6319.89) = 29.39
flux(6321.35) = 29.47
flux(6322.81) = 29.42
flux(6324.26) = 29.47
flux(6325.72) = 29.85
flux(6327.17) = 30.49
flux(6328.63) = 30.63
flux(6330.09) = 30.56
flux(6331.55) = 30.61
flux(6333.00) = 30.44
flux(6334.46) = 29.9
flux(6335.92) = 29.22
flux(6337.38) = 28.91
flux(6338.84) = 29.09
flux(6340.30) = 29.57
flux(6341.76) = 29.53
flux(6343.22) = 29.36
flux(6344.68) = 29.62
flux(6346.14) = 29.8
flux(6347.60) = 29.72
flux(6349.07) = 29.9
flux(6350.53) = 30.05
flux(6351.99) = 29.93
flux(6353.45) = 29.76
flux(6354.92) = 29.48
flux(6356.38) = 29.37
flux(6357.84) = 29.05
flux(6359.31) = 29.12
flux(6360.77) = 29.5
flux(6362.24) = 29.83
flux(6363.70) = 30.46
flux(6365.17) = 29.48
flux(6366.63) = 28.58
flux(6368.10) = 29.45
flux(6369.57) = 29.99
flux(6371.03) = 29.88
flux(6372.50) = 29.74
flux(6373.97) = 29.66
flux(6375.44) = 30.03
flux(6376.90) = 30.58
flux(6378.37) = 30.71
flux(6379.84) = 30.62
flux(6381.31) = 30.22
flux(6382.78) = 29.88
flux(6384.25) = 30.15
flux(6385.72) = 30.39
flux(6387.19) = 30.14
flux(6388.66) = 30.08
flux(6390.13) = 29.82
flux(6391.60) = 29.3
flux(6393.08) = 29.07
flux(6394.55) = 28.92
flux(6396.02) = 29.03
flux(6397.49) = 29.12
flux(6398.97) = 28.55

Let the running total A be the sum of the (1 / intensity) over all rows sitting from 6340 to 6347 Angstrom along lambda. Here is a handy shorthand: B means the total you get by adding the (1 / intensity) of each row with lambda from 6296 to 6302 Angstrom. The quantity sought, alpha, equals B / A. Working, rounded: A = 0.17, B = 0.13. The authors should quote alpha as 0.8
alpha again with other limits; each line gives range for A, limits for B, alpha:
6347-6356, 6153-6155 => 0.3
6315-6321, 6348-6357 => 1.5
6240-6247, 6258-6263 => 0.6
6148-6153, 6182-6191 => 2.0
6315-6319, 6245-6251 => 1.3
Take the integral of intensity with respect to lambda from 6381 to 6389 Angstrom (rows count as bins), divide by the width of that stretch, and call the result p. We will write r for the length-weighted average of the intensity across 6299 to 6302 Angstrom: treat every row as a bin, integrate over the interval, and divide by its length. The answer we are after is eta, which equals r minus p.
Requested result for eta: 1.2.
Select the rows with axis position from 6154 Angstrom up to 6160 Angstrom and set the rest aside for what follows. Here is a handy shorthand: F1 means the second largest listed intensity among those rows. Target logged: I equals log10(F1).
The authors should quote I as 1.49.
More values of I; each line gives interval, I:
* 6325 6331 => 1.49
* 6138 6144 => 1.49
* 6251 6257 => 1.47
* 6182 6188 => 1.50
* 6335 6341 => 1.47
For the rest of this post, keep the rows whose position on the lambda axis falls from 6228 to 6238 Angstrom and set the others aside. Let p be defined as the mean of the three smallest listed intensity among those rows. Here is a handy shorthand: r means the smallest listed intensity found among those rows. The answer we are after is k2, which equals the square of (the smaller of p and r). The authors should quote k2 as 880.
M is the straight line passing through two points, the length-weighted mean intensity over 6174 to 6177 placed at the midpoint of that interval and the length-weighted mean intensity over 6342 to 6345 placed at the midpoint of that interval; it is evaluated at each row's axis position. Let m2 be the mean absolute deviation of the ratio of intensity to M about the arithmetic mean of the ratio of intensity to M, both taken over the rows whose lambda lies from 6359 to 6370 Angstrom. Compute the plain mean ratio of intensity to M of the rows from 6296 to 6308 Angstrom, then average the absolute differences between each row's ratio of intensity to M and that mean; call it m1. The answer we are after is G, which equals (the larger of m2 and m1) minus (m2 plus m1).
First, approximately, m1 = 0.019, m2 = 0.0141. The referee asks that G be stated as -0.0141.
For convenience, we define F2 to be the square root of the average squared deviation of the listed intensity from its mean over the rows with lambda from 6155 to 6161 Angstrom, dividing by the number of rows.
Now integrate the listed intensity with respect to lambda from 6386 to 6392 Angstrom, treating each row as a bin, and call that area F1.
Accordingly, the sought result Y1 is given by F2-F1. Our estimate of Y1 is -179.3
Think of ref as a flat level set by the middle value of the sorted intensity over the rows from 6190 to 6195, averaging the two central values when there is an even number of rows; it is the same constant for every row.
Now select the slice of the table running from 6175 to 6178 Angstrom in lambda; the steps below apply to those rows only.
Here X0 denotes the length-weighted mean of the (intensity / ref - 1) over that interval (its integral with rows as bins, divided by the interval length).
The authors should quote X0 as 0.03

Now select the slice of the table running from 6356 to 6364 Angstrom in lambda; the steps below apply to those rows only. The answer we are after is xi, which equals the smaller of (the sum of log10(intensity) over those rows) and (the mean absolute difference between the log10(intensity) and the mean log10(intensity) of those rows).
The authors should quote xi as 0.0057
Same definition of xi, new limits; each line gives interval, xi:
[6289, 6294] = 0.0038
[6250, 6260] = 0.0027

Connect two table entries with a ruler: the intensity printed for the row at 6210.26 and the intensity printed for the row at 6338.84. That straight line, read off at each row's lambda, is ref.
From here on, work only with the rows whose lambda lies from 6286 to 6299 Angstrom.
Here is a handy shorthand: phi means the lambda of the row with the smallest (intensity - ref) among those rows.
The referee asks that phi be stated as 6290.86 Angstrom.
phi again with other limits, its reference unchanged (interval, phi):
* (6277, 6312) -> 6302.46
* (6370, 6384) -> 6373.97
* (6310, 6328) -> 6318.44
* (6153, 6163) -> 6161.83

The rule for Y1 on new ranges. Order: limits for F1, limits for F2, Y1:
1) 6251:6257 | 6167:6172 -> -176.0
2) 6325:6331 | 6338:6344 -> -182.1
